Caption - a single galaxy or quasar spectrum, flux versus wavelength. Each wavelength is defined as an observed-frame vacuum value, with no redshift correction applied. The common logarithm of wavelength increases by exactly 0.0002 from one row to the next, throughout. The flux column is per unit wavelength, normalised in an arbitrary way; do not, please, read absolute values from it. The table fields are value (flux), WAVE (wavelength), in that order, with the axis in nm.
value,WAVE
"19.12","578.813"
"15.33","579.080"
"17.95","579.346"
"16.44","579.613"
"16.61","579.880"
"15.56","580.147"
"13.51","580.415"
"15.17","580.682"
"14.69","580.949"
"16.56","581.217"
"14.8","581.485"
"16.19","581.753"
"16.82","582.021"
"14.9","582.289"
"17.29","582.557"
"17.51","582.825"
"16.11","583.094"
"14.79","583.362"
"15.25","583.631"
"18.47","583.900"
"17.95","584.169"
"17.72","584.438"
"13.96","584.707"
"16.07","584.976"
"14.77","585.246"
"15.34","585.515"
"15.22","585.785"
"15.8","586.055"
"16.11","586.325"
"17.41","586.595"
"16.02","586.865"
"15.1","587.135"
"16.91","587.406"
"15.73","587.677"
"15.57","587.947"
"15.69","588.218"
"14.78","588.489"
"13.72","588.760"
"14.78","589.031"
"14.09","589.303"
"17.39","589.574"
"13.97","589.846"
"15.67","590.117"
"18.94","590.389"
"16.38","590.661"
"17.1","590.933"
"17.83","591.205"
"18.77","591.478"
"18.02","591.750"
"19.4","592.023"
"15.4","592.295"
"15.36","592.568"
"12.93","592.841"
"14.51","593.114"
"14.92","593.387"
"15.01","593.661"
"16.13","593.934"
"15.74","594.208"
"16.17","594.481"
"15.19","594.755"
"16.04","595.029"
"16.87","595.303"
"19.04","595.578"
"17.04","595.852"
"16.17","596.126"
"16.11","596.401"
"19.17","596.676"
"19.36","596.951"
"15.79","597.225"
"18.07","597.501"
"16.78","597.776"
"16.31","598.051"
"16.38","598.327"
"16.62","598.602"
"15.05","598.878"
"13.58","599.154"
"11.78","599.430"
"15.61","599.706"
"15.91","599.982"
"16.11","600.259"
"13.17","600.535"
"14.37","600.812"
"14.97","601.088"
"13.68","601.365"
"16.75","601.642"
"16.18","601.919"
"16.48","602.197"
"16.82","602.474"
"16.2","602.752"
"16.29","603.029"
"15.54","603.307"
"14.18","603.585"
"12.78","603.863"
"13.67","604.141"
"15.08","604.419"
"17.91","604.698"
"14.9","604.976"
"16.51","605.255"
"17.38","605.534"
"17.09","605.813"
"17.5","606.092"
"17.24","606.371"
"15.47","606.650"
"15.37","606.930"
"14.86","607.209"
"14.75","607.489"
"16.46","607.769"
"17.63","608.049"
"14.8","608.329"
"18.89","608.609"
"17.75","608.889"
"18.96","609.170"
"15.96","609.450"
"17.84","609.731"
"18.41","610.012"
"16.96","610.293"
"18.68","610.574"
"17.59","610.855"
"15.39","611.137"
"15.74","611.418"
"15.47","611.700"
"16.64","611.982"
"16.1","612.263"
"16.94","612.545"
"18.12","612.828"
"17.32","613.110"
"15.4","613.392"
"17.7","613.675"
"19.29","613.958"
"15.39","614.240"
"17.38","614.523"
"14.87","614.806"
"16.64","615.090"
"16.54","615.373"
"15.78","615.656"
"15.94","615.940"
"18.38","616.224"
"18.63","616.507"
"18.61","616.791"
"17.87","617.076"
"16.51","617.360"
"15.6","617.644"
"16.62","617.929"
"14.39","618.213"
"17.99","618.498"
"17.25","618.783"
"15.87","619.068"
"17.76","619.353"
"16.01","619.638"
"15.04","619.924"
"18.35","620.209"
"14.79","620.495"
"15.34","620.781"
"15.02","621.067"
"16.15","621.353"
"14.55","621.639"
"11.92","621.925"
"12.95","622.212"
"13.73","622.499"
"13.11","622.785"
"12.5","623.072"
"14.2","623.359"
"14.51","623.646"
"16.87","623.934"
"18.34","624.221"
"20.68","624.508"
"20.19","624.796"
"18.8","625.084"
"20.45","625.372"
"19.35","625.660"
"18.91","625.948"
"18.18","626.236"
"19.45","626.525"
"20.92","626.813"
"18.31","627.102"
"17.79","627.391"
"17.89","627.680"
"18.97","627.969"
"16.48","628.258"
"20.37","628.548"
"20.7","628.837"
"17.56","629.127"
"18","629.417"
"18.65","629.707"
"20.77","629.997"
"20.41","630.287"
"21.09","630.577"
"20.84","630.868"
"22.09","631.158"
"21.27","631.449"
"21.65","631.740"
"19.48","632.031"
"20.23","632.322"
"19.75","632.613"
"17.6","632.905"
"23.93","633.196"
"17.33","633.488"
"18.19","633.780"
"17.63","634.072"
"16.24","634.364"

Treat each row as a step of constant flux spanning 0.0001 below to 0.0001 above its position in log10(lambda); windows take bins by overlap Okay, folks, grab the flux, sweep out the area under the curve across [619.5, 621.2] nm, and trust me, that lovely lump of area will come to 27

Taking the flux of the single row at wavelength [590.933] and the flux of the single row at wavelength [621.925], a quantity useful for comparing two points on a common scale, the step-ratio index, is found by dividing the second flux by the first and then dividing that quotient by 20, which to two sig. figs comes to 0.035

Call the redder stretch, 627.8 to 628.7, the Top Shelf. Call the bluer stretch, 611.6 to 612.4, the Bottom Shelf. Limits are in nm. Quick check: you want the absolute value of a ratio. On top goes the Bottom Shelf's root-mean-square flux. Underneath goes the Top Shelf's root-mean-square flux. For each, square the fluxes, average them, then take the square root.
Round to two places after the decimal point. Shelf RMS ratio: 0.86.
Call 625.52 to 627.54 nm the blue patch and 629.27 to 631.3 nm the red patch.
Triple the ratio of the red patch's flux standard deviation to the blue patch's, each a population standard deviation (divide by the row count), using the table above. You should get 4.1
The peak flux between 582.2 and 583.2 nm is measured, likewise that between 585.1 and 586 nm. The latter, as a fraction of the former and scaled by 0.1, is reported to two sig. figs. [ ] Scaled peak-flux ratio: 0.088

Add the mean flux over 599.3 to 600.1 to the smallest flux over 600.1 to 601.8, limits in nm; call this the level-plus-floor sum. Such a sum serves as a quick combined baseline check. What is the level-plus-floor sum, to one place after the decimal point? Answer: 27.6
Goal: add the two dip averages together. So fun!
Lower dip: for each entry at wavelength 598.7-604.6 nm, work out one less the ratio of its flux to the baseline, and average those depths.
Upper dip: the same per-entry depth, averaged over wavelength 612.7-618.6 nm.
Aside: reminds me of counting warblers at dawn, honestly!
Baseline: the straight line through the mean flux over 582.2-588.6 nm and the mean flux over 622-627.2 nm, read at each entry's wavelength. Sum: 0.10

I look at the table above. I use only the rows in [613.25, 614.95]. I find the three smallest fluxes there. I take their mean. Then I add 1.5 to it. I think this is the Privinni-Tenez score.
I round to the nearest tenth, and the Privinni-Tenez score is 16.7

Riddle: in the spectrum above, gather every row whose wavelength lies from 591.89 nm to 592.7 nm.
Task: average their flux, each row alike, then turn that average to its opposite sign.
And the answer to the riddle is -16.7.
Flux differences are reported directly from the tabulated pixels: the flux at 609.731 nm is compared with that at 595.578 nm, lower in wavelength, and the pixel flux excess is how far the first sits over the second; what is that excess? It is -1.2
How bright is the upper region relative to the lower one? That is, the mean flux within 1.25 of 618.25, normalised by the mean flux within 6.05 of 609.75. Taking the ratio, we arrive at 1.01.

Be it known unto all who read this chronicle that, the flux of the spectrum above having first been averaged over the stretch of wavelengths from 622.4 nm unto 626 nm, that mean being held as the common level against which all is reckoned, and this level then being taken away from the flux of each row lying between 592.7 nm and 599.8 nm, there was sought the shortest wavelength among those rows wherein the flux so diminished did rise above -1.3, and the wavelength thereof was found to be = 593.934 nm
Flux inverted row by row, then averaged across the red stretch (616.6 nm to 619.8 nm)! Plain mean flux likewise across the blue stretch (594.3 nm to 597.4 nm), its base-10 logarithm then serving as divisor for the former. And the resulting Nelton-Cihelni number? 0.049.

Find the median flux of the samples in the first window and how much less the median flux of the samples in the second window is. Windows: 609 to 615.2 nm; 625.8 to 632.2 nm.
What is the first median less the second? -2.5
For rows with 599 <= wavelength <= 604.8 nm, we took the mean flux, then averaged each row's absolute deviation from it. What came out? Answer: 1.3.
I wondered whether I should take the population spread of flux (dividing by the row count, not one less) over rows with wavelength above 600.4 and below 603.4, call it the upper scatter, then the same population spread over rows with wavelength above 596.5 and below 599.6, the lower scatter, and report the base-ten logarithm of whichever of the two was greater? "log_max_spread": 0.33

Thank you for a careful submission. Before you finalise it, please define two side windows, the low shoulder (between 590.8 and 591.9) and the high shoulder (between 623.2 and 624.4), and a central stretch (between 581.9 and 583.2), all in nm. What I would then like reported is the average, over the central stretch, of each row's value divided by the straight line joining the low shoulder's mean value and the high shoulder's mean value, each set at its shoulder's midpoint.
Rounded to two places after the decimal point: 0.90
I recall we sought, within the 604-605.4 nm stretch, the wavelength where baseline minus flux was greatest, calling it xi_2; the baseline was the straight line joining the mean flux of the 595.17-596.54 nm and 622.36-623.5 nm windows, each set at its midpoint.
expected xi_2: 604.141 nm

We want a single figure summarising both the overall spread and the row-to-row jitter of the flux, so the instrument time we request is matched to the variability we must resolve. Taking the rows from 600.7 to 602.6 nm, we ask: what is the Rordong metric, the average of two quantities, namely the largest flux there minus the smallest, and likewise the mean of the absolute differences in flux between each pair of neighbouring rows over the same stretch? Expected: 2.08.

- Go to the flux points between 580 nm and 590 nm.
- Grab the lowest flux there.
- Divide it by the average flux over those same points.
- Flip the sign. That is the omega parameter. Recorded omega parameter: -0.859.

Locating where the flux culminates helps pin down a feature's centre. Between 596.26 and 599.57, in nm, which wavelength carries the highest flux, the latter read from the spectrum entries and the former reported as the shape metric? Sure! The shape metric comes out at 596.951 nm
